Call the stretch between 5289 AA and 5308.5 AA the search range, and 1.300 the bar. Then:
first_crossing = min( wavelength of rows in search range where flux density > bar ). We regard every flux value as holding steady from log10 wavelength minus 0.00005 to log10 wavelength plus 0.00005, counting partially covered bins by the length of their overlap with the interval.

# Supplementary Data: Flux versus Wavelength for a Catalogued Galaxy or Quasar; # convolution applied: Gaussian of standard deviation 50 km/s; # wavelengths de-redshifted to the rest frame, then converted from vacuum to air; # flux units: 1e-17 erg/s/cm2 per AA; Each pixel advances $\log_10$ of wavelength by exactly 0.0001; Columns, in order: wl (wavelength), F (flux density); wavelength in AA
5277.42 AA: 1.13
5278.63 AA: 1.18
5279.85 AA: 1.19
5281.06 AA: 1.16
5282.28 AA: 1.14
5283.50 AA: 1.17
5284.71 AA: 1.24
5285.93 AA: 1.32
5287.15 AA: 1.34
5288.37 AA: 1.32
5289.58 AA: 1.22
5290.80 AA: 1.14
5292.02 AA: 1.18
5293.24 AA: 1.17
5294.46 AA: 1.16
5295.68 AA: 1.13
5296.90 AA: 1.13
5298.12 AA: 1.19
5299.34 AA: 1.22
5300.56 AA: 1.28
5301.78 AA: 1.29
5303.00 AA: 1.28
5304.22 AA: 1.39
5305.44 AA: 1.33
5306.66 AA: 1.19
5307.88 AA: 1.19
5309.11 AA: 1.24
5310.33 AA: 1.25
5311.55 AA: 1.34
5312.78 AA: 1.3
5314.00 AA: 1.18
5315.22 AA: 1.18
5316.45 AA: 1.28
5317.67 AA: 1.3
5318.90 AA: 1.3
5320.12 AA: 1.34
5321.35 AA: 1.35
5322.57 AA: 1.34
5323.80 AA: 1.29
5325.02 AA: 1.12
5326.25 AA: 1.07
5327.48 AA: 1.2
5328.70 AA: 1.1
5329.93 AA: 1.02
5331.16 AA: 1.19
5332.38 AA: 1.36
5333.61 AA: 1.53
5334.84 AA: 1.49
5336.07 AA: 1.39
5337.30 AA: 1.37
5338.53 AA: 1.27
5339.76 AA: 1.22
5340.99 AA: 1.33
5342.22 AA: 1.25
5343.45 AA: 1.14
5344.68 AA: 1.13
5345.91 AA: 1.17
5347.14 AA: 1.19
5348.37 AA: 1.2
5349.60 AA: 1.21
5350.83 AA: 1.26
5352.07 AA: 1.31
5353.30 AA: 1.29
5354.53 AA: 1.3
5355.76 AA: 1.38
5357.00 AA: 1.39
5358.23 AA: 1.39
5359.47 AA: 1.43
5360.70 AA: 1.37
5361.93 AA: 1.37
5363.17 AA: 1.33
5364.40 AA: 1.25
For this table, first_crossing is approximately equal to 5304.22 AA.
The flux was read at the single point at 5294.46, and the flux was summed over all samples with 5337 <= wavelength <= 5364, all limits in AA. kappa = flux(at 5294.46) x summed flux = 32.8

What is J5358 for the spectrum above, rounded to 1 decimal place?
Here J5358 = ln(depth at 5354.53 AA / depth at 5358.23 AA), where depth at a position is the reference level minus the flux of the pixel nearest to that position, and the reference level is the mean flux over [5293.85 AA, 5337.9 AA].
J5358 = -1.2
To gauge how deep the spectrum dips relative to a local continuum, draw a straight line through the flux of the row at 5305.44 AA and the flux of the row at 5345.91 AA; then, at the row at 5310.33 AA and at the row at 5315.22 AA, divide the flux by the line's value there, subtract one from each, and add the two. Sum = -0.13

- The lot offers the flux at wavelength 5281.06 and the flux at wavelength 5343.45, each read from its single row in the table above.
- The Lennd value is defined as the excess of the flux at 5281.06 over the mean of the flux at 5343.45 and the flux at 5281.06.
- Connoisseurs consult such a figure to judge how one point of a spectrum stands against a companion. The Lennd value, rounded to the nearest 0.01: 0.01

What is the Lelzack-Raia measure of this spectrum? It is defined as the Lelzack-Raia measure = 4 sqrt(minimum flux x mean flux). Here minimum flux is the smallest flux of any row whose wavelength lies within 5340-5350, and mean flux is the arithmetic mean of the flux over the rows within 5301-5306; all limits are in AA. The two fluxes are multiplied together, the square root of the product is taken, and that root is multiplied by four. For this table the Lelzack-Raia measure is 4.89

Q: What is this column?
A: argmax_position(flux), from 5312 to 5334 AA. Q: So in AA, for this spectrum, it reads 5333.61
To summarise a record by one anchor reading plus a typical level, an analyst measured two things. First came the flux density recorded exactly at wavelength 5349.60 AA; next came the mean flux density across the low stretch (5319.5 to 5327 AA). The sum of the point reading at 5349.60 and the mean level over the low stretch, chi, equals 2.46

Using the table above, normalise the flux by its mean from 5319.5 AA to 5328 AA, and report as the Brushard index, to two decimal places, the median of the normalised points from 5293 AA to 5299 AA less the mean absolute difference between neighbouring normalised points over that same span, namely 0.91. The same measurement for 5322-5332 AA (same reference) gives 0.84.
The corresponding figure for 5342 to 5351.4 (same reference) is 0.93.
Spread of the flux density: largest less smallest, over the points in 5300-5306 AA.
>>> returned 0.11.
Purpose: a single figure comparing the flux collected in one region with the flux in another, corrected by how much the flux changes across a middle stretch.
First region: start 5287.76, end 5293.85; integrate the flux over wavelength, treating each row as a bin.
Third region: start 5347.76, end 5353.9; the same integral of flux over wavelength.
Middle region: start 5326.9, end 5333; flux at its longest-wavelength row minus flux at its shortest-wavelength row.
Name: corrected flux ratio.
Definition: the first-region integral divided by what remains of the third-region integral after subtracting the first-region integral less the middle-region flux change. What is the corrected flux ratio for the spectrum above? 14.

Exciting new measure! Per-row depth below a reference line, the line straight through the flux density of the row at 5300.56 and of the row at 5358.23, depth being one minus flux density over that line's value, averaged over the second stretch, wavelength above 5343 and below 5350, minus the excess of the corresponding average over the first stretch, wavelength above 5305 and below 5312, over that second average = 0.25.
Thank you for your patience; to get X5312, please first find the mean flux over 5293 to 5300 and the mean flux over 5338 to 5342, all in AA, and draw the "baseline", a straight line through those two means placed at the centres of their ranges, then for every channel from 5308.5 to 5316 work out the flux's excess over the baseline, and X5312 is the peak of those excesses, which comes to 0.14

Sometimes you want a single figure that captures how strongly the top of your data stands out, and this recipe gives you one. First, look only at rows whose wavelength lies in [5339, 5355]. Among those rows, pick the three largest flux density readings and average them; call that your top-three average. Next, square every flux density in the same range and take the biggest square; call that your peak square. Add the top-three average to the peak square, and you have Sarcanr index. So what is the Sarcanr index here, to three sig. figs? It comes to 3.08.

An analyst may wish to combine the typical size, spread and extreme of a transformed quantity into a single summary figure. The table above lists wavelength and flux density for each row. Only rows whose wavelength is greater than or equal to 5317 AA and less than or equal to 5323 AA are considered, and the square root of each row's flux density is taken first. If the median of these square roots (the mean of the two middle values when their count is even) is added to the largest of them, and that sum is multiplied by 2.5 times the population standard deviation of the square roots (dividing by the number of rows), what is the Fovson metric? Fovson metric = 0.054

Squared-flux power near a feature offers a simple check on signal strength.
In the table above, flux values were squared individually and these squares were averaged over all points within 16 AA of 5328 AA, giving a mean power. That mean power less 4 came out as -2.38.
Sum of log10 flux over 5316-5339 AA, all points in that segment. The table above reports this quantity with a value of 1.99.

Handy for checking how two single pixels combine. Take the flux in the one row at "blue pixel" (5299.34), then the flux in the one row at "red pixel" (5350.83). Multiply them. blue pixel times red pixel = 1.54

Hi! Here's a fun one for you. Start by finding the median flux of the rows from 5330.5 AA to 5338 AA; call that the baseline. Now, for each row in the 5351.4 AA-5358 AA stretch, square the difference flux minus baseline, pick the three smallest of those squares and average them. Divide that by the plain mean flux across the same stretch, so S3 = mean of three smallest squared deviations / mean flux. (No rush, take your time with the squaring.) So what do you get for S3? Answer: 0.00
